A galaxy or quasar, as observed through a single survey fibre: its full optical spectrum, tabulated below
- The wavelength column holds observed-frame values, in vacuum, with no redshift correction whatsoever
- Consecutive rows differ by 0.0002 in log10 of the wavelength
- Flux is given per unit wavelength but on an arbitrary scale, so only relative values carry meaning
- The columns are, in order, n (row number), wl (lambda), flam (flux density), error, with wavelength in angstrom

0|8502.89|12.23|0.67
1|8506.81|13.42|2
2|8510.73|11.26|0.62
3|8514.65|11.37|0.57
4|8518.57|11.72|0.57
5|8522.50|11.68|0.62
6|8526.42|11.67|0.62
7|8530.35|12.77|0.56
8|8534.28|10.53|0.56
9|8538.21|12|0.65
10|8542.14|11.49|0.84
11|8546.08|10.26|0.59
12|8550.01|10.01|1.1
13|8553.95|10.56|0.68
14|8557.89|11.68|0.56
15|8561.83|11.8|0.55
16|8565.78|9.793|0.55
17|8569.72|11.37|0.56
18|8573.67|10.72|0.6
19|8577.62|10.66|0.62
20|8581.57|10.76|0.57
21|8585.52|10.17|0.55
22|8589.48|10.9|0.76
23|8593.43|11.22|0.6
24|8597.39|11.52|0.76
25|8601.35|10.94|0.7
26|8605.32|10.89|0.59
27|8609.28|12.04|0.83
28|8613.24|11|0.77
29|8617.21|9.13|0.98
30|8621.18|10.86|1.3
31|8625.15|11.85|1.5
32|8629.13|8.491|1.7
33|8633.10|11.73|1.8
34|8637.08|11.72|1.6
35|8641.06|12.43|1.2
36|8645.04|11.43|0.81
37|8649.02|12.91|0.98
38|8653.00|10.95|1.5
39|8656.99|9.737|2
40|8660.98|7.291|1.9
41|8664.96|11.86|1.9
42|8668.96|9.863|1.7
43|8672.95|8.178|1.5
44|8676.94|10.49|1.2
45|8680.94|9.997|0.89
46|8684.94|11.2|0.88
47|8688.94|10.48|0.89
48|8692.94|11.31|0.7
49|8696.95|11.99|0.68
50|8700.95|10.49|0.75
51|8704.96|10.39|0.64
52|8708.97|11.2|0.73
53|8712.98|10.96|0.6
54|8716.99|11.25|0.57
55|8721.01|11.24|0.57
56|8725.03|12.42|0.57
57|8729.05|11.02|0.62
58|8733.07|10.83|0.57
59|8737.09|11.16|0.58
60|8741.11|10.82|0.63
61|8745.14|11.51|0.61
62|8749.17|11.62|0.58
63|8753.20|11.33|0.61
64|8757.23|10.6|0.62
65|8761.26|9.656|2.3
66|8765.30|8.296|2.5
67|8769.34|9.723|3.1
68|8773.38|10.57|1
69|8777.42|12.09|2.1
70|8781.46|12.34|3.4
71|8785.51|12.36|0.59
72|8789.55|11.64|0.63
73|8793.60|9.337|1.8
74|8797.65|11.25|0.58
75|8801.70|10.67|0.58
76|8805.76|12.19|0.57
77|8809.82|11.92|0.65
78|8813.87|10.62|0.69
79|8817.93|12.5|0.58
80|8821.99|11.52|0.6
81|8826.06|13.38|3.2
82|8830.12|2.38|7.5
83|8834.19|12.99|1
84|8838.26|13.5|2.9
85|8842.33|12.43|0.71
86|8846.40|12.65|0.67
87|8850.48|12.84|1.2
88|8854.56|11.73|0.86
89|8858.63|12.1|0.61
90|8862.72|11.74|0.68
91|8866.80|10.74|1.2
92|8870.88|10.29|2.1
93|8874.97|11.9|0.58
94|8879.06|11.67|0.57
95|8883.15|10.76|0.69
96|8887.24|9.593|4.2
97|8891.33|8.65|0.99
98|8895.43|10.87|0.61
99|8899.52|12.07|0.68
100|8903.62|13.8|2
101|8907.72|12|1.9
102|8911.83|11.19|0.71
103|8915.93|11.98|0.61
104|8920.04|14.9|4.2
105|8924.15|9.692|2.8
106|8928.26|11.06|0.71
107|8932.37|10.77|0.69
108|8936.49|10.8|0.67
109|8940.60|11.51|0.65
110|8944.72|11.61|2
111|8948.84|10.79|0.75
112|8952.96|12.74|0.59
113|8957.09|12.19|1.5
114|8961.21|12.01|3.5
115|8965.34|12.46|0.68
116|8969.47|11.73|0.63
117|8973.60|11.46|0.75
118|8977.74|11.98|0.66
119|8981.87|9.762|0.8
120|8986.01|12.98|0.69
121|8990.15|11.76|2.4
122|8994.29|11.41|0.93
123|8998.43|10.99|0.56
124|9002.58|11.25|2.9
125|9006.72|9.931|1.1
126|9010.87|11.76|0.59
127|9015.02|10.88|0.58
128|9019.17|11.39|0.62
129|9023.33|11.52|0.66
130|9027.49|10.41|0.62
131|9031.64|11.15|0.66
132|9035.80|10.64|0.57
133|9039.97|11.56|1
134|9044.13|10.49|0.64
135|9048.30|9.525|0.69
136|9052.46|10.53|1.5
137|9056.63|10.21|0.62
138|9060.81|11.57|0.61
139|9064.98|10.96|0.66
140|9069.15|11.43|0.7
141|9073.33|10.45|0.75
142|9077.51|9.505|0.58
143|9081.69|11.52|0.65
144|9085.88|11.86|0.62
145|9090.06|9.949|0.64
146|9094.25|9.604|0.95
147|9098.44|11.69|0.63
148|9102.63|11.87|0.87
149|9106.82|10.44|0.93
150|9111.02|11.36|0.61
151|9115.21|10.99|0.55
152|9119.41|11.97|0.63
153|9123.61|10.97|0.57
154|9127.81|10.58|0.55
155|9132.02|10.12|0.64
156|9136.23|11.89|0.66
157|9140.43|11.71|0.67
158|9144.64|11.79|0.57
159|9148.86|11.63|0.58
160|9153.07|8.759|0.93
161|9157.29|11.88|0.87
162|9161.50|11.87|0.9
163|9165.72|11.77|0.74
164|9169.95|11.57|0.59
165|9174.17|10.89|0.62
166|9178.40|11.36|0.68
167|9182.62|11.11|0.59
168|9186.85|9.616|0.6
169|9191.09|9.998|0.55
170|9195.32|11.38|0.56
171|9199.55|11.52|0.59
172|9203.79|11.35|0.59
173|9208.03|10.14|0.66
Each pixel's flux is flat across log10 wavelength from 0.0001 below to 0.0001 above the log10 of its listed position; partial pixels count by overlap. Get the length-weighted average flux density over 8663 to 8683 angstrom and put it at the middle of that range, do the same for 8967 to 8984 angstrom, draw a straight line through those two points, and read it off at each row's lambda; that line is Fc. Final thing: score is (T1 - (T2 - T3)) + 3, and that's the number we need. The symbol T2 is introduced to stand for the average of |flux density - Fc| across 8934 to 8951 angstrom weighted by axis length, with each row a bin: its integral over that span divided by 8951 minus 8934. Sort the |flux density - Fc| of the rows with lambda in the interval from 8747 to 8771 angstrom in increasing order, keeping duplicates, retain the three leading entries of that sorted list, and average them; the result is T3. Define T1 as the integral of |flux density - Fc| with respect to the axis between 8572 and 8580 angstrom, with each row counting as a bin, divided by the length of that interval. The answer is 4.2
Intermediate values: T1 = 1.0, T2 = 0.4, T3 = 0.56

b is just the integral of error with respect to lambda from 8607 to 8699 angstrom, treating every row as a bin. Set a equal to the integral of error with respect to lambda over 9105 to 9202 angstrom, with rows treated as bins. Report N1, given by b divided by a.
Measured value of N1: 1.8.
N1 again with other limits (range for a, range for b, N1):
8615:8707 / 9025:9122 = 0.6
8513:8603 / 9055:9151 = 1.1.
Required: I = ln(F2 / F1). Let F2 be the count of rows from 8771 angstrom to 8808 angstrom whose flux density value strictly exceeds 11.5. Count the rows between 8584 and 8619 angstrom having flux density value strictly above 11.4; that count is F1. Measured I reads 0.92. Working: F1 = 2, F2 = 5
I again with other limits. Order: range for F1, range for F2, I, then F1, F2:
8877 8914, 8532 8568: -0.29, 4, 3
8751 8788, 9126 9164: 0.69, 3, 6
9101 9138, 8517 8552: 0.51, 3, 5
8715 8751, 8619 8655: 0.51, 3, 5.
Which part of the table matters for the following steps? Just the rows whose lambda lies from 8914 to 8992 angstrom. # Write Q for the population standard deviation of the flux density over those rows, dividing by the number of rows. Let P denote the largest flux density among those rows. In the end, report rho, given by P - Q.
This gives 13.76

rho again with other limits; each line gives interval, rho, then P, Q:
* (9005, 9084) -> 11.08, 11.76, 0.68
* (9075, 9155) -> 11.02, 11.97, 0.95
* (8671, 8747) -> 11.58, 12.42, 0.84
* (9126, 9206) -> 11.03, 11.89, 0.86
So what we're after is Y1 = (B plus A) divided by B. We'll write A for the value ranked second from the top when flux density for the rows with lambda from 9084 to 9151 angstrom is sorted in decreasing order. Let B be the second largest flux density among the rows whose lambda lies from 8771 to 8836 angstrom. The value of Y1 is 1.92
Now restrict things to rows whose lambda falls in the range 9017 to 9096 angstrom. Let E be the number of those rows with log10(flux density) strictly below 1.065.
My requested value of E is 18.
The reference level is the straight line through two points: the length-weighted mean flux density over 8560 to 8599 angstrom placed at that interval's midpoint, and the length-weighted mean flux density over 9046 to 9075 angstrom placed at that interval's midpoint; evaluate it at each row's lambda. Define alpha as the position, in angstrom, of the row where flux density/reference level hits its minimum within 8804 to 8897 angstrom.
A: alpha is 8830.12 angstrom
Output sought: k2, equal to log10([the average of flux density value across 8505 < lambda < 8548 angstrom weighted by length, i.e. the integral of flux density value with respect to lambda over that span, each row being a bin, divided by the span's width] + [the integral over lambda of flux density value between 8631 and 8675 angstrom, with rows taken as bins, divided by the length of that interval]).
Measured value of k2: 1.350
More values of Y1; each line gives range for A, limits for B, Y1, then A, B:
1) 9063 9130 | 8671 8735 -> 1.99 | 11.87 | 11.99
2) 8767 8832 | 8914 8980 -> 1.98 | 12.5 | 12.74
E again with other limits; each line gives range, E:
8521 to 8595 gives 13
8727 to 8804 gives 14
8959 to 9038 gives 12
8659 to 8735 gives 16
